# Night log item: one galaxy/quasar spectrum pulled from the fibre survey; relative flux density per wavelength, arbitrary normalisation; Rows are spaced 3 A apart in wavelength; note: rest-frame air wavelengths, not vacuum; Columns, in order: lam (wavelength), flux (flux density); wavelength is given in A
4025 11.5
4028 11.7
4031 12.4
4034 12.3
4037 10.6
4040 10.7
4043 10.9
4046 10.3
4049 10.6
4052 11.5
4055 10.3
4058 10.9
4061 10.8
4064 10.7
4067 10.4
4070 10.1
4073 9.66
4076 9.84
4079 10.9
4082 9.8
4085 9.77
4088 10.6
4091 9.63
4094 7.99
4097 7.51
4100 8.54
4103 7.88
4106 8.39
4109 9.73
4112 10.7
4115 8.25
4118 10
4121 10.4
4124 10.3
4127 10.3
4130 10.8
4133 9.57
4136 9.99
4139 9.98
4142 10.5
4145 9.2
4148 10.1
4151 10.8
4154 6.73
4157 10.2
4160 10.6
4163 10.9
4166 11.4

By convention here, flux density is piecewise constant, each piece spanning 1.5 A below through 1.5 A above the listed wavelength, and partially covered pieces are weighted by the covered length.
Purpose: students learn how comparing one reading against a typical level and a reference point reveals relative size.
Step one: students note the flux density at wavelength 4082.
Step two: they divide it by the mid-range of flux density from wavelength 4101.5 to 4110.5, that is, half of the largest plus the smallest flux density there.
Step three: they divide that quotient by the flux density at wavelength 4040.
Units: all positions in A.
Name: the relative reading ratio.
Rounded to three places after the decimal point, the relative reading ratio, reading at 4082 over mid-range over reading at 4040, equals 0.104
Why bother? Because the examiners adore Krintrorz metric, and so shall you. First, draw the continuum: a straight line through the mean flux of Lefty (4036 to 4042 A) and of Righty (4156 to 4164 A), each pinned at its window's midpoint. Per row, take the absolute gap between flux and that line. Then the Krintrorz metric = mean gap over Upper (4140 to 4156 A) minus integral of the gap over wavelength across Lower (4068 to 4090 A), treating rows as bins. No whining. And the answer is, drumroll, -12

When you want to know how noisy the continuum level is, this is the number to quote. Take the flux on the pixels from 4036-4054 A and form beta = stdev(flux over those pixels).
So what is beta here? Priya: 0.4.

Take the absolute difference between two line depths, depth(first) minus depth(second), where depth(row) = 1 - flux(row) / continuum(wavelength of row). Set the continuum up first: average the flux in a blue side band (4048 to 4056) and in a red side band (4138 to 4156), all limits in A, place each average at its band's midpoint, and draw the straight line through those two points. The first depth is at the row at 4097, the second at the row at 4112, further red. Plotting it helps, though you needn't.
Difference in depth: 0.33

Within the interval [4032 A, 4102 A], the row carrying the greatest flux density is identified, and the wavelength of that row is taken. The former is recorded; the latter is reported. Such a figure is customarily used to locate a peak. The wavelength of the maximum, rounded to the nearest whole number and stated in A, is 4034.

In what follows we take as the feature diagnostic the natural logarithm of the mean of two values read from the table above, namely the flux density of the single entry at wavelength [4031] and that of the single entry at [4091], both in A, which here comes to 2.40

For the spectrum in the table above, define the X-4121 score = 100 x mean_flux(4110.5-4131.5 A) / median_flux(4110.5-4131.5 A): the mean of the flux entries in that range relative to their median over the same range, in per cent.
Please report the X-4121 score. 98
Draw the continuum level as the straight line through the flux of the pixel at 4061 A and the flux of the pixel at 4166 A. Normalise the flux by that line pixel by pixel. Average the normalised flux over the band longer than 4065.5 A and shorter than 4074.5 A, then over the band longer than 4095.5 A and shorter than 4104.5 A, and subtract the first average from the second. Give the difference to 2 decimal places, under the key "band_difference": -0.20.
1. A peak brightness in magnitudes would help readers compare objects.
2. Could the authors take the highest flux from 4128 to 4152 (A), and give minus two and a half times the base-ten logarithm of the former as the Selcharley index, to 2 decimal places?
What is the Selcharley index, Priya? -2.58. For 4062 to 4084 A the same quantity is -2.59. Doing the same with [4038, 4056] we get -2.65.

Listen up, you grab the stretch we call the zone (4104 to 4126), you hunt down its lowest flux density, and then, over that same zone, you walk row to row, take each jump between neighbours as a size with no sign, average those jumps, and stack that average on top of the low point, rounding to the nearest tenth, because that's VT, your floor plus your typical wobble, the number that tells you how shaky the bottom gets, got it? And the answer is 9.4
